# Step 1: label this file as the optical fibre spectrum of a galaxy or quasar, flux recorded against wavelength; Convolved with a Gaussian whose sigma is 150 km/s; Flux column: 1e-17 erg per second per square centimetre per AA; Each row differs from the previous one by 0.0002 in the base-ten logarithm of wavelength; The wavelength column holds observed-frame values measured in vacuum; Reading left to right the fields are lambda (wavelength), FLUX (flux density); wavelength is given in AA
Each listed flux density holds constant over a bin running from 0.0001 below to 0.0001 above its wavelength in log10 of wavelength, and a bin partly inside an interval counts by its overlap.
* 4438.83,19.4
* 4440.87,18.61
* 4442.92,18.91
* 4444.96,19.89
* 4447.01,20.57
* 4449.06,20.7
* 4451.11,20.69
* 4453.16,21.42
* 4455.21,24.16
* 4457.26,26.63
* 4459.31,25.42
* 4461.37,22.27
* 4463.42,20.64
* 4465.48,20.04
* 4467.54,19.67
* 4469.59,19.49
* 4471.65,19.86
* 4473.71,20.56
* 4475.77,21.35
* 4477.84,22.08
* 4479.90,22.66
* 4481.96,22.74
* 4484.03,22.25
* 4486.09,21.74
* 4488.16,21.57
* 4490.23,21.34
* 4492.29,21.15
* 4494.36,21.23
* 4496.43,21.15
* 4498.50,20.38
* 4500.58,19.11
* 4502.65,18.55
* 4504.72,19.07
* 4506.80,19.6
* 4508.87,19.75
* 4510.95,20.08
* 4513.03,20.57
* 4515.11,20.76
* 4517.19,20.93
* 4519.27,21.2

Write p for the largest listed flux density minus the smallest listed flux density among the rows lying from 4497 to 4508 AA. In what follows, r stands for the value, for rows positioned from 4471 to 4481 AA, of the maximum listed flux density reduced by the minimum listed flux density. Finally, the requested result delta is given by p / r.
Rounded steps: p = 1.8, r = 2.8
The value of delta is 0.7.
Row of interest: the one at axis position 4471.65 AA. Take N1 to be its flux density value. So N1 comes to 19.86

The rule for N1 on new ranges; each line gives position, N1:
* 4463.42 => 20.64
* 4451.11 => 20.69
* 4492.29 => 21.15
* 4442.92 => 18.91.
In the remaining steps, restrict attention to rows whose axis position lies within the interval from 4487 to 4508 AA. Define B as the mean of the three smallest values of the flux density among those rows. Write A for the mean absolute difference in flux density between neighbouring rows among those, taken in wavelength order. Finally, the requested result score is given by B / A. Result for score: 40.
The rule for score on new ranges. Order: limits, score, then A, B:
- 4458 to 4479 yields 21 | 0.95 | 19.7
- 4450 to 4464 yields 11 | 1.99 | 20.9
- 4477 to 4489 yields 60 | 0.37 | 21.8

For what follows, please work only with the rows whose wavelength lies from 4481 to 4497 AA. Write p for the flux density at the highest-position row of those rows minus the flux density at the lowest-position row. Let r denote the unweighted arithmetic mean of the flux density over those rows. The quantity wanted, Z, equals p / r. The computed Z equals -0.1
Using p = -2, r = 21.6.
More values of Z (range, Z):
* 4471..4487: 0.1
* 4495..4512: -0.1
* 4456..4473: -0.3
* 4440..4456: 0.3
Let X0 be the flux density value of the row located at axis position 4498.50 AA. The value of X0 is 20.38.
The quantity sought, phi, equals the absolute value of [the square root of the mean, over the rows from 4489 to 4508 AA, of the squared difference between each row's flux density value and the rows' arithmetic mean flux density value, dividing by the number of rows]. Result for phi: 1.0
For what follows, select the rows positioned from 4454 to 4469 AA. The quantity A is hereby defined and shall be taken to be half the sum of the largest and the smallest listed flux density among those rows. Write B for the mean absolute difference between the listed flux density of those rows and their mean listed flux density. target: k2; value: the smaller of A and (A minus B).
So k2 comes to 20.8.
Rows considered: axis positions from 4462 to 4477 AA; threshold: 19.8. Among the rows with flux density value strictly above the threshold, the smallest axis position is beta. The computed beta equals 4463.42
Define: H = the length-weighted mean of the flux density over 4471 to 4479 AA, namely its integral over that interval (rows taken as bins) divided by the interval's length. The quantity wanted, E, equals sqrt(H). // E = 4.59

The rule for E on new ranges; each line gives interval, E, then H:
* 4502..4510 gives 4.39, 19.3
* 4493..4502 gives 4.52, 20.4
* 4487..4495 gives 4.62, 21.3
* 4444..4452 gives 4.52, 20.5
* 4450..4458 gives 4.80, 23.1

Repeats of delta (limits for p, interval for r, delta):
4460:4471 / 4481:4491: 2.0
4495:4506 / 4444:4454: 1.7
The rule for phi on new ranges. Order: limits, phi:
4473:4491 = 0.7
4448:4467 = 2.2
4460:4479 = 1.0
